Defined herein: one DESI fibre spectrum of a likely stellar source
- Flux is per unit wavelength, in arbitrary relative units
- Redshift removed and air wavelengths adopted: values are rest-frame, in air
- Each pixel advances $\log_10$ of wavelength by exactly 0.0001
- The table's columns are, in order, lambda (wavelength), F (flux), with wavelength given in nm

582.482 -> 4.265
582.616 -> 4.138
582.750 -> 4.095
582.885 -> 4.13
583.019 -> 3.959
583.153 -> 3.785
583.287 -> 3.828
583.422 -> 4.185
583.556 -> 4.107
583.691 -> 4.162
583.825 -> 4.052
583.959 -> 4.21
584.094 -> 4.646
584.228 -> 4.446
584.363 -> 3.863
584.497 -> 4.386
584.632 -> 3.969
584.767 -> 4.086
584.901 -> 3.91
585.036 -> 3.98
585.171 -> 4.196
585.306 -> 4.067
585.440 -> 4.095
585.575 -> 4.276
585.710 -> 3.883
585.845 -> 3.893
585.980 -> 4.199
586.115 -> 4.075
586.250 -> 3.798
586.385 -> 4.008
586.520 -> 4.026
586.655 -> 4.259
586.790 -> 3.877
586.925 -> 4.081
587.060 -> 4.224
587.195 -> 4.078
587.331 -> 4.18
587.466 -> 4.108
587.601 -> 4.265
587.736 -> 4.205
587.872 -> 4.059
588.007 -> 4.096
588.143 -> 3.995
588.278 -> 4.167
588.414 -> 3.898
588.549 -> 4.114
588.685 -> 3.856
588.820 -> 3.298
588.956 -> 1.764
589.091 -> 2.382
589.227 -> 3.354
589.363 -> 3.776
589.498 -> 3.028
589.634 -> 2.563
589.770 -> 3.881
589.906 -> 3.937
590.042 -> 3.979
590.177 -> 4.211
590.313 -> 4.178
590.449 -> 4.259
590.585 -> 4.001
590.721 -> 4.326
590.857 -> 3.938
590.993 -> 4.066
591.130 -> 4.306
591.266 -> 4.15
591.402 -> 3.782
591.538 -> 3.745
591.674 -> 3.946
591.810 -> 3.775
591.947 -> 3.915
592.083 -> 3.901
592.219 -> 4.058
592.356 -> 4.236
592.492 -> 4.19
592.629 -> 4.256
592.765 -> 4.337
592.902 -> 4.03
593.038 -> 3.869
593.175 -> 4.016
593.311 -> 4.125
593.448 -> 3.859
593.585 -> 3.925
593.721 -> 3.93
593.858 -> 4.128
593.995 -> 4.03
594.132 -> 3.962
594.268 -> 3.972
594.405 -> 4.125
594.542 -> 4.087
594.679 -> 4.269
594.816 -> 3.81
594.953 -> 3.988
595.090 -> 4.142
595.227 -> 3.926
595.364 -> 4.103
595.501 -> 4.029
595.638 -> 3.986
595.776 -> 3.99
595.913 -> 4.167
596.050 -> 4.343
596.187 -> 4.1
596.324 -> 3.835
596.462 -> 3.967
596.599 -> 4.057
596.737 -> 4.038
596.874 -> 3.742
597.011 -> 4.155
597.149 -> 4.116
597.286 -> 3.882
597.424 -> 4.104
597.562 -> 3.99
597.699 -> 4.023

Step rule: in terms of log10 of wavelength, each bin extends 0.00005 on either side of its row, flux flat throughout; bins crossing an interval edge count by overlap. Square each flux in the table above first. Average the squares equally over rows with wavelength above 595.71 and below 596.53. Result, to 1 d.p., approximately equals 16.6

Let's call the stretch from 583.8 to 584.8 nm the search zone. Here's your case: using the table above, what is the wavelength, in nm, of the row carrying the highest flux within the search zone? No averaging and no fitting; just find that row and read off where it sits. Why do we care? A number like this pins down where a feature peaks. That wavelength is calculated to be 584.094 nm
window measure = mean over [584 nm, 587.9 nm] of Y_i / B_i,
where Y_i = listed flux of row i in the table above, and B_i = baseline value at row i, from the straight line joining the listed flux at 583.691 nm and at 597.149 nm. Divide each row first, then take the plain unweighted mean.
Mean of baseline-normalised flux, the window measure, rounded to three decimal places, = 0.989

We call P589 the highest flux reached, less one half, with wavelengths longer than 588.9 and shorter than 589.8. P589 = 3.38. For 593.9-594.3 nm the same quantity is 3.53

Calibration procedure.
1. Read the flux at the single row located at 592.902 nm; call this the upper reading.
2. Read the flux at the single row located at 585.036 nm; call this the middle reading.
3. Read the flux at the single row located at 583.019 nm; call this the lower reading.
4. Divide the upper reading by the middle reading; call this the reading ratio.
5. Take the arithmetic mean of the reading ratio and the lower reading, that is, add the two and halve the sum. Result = 2.49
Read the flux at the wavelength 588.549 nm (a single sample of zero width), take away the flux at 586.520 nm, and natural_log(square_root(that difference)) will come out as -1.2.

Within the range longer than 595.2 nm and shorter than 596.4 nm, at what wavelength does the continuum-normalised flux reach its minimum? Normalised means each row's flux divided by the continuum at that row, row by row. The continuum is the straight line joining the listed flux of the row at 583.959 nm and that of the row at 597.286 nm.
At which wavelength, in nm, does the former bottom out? 596.324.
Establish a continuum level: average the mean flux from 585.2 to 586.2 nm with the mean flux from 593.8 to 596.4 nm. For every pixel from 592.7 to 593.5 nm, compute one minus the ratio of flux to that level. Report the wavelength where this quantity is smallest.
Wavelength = 592.765 nm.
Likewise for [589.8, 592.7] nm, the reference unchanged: 590.721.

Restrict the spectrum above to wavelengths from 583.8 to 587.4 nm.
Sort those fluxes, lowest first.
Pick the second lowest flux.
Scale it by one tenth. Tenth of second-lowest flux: 0.386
